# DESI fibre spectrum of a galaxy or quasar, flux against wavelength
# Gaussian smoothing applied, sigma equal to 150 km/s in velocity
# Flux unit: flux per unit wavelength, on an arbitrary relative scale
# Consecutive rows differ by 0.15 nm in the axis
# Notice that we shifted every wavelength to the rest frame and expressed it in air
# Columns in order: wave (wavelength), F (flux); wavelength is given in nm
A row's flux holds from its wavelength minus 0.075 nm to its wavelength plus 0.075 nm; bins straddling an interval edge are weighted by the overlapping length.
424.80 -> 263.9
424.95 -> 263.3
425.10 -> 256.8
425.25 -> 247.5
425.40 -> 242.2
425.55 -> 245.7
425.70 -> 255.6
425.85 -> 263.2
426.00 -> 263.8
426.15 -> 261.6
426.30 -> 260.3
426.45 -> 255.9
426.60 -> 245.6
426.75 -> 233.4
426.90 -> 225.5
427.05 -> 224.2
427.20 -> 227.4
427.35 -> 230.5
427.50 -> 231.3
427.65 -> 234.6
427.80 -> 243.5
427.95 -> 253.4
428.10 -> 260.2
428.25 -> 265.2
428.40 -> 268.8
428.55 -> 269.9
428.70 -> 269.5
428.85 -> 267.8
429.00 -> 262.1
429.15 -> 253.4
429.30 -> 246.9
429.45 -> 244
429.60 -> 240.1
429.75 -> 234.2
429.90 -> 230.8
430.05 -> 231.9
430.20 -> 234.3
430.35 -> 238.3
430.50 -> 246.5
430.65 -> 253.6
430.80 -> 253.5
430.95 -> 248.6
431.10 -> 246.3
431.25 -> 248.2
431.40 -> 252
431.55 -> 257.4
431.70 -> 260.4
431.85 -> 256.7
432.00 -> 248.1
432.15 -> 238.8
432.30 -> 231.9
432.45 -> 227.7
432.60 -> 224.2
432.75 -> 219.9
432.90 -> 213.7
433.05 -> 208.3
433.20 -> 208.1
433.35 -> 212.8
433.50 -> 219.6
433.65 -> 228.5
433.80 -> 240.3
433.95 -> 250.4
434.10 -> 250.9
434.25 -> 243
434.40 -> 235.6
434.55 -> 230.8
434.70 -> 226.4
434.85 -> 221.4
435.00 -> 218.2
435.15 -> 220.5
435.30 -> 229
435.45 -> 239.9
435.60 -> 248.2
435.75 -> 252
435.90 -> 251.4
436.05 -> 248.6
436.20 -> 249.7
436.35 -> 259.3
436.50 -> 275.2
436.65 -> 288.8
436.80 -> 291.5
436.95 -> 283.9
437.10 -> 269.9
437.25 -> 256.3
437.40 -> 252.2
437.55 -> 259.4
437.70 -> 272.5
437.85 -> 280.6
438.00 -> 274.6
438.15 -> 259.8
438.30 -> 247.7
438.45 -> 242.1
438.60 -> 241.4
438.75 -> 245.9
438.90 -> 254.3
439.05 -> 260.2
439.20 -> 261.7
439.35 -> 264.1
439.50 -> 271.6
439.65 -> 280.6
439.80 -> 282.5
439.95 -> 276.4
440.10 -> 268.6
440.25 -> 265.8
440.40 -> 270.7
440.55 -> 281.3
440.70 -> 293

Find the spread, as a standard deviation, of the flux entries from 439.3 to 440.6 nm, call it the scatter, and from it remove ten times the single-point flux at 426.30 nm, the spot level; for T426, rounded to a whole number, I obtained -2596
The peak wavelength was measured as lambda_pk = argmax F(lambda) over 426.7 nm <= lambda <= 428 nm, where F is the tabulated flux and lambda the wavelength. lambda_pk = 427.95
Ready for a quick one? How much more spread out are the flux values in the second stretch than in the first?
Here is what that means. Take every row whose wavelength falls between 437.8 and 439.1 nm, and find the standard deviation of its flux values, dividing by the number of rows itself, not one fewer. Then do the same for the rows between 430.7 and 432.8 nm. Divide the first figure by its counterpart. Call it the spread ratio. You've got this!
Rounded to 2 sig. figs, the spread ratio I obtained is 1.0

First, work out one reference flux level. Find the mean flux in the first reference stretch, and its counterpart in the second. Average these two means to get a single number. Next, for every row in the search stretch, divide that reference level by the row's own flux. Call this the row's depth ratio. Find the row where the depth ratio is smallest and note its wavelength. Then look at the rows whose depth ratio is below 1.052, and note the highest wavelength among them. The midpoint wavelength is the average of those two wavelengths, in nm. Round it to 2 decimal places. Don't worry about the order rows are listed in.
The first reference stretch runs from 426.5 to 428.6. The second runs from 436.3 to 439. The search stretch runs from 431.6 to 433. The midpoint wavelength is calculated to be 431.85 nm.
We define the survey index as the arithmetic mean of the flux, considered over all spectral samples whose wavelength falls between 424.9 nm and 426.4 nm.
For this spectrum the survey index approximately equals 256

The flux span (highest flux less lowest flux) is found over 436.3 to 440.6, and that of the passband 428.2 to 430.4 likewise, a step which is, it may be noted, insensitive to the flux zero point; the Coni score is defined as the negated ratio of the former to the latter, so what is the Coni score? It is -1.3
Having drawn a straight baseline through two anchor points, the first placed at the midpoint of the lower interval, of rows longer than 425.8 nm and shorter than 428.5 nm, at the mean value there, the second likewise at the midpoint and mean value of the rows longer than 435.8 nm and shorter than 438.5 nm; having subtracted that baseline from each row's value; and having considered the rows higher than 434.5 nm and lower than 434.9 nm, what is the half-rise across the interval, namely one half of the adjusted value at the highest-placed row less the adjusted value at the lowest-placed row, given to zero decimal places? -5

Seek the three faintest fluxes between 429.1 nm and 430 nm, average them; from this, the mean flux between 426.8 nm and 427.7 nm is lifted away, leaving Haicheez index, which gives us 6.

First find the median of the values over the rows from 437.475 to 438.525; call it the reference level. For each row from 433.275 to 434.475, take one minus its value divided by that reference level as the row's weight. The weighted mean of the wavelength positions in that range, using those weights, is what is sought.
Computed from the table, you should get 433.74 nm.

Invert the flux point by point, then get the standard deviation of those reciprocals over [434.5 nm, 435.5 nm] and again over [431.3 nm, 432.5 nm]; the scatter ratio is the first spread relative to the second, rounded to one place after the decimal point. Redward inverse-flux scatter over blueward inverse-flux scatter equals 0.7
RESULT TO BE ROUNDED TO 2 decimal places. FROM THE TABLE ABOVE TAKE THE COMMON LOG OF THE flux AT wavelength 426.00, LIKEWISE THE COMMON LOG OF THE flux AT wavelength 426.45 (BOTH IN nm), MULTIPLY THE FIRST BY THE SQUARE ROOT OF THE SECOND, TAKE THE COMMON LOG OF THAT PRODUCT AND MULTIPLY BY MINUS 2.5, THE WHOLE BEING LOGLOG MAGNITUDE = -1.44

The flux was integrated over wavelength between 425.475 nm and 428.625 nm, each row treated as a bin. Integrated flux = 783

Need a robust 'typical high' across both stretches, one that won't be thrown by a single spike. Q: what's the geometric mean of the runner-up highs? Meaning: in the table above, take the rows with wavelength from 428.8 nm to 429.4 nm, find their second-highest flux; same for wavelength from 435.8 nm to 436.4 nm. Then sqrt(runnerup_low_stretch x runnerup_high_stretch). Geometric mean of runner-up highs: 257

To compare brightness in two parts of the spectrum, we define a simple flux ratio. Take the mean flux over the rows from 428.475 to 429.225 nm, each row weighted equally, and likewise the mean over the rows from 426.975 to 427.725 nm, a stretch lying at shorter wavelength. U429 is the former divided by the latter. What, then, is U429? 1.15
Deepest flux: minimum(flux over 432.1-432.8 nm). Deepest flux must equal 219.9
